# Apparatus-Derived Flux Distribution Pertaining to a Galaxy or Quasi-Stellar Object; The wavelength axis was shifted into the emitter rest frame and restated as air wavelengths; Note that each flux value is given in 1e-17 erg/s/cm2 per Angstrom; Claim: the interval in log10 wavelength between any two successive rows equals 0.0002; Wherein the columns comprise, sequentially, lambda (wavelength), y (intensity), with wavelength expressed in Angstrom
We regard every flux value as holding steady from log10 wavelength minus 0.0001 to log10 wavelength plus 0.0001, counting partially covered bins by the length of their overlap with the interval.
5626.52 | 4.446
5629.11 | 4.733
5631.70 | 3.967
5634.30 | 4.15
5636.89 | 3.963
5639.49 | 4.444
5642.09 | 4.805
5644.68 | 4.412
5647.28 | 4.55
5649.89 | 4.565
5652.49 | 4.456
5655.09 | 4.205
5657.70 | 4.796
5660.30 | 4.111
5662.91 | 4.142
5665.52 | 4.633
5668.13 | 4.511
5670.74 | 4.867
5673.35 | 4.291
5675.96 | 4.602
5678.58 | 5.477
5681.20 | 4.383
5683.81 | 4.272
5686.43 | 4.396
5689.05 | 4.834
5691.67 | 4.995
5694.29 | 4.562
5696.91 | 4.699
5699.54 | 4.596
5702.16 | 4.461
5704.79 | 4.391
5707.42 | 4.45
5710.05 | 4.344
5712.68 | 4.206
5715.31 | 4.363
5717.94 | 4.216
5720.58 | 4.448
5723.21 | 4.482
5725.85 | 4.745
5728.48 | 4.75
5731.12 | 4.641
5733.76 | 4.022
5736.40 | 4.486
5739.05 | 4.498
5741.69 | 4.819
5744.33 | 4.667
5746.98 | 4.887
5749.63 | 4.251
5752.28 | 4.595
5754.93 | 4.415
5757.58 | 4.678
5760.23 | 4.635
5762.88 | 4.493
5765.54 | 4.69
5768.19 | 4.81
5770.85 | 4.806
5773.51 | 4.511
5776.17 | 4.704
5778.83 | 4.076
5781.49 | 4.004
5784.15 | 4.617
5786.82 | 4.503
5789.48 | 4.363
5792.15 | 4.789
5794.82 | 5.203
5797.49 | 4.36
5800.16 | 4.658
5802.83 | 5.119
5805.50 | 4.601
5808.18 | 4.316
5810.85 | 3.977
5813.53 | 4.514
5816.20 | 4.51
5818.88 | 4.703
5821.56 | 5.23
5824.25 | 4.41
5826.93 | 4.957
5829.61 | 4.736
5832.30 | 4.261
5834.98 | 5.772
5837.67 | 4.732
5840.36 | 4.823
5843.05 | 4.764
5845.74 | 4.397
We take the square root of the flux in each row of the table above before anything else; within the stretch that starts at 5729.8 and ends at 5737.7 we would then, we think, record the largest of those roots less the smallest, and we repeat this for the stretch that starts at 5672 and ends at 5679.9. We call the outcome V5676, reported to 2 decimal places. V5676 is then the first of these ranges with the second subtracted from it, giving -0.12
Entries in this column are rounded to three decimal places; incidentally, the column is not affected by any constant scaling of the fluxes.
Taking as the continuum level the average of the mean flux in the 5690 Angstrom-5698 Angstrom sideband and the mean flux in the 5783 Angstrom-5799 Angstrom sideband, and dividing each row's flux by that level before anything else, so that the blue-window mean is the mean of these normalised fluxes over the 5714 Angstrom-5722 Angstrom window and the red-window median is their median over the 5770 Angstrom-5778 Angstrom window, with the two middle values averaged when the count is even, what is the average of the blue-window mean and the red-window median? 0.963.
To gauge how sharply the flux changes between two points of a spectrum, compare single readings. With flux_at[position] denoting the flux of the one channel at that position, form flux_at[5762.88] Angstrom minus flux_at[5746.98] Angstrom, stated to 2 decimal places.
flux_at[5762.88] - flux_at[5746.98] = -0.39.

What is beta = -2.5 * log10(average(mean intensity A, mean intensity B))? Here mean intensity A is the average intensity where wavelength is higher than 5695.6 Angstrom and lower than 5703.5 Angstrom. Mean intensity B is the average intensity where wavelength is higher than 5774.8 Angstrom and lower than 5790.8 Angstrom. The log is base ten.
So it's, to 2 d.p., -1.63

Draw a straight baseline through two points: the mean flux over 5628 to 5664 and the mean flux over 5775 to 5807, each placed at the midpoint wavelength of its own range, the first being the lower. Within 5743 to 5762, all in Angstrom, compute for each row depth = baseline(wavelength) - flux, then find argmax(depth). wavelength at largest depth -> 5749.63 Angstrom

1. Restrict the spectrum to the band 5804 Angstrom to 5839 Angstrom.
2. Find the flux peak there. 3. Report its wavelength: 5834.98 Angstrom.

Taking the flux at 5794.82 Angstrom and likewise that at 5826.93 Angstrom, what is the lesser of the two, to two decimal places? 4.96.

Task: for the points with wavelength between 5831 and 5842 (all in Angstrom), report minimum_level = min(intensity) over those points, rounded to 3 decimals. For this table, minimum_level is 4.261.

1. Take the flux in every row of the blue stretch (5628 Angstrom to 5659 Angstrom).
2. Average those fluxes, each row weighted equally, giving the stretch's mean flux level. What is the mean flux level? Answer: 4.42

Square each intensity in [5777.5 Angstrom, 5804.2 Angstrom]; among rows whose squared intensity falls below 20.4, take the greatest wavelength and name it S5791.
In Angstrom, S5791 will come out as 5797.49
